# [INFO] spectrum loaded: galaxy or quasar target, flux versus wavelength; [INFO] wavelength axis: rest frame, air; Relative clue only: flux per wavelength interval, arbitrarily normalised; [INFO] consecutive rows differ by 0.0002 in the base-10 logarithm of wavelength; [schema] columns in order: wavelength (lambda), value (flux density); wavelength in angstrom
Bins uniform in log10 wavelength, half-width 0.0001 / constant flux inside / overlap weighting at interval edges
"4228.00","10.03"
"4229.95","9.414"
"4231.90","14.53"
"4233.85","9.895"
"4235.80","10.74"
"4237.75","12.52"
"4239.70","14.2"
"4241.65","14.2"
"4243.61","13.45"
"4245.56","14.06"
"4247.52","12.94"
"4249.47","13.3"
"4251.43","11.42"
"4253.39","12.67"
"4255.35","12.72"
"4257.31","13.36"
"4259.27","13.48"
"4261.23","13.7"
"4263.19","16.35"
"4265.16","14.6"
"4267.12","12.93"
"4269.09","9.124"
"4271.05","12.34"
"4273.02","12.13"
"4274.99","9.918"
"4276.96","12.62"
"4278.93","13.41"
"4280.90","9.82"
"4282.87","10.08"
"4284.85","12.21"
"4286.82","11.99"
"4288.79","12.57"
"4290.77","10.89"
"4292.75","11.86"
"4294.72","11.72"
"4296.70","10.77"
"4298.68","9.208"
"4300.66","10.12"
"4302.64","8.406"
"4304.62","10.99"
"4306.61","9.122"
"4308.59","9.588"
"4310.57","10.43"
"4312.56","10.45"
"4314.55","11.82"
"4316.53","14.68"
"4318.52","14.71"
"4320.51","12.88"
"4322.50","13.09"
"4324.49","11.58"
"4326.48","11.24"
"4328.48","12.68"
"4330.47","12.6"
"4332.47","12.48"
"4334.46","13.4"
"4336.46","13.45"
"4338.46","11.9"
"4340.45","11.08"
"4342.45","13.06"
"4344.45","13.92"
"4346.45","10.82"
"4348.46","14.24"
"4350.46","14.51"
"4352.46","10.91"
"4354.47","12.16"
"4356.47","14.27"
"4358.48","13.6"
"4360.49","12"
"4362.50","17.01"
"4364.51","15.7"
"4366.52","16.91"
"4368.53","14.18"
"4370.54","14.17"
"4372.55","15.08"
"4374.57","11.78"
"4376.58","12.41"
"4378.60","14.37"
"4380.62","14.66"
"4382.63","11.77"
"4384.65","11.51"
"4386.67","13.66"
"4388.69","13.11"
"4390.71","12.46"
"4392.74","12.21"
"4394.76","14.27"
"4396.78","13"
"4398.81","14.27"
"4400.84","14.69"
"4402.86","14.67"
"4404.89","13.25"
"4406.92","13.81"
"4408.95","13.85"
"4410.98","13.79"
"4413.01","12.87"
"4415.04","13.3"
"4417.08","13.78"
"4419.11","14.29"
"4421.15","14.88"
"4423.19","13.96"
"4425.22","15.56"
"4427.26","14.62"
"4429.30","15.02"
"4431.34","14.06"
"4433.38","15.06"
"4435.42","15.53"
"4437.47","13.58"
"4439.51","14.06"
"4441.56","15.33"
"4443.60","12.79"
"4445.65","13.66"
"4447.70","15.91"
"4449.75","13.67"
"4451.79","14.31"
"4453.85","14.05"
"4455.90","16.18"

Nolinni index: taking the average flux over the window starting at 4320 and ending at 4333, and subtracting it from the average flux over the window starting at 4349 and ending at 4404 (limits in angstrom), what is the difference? 1.3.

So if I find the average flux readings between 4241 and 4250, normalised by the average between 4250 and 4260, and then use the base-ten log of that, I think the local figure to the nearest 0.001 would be 0.028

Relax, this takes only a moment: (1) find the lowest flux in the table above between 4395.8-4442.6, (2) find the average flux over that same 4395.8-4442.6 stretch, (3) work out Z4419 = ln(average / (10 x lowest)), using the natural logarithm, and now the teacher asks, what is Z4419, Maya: -2.20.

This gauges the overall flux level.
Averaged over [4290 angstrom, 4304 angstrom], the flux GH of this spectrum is 10.4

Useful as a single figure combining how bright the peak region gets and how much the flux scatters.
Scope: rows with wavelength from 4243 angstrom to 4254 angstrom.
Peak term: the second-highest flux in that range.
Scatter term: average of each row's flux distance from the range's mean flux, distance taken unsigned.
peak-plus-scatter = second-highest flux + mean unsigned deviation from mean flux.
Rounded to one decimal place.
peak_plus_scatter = 14.1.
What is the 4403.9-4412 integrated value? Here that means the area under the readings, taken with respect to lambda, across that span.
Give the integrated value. 111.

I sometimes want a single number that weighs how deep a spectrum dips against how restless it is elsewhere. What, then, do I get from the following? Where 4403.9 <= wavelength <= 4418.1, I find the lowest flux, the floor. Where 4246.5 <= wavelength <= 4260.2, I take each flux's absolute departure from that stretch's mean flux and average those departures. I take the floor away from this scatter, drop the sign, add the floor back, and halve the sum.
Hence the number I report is 12.6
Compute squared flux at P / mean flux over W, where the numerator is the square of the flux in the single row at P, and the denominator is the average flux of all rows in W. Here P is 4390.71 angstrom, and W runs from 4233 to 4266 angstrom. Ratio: 11.8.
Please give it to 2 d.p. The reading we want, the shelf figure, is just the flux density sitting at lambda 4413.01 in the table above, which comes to 12.87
